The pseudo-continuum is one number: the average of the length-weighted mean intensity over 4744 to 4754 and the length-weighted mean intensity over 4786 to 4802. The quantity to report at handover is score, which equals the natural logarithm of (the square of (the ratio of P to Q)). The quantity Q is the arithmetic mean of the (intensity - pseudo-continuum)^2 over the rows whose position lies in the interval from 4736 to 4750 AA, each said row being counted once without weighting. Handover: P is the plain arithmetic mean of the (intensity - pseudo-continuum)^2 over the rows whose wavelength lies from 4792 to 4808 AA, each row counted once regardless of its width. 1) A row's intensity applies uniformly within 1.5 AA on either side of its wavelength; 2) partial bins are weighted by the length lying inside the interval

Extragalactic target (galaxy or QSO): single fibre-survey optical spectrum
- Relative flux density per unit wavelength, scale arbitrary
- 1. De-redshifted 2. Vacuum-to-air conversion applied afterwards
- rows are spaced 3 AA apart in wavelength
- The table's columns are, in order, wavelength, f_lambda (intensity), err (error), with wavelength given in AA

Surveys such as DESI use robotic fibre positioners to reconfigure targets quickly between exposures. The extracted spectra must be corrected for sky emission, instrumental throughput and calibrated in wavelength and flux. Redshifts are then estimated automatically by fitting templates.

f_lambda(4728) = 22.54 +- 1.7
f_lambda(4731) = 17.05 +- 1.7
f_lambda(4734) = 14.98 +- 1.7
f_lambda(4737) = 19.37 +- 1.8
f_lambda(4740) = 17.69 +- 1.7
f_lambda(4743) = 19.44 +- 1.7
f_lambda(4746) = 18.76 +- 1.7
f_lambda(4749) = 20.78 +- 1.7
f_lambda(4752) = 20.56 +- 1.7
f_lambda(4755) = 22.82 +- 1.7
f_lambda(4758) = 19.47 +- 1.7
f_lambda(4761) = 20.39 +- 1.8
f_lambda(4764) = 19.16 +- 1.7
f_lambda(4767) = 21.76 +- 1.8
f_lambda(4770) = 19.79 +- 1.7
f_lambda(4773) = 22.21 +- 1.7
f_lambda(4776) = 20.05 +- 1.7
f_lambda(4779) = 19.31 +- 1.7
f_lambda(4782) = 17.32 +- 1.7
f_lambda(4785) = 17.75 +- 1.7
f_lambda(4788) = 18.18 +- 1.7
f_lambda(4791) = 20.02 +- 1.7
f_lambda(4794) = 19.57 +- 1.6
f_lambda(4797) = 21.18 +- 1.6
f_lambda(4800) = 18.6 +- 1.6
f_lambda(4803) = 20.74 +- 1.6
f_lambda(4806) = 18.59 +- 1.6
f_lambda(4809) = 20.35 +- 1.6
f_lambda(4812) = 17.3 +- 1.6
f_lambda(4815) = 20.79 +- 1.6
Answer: -0.4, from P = 1.2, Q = 1.4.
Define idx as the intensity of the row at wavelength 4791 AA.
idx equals 20.02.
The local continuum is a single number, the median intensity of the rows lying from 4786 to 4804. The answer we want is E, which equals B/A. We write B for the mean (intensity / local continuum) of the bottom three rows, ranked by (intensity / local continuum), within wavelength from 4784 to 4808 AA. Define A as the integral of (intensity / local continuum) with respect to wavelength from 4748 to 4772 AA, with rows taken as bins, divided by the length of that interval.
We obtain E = 0.881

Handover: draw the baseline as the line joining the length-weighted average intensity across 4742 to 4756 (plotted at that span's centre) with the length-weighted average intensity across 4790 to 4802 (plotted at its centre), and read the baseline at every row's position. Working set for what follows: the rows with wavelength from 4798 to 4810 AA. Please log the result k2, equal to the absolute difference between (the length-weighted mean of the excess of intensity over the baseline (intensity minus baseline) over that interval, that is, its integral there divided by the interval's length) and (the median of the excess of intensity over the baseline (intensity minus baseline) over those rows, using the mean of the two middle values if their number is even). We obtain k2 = 0.09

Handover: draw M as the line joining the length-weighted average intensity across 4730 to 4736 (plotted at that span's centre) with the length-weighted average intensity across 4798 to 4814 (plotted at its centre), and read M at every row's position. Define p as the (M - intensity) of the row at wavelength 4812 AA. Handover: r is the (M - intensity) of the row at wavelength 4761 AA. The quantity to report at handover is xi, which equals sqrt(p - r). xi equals 2.28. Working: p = 2.18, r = -3.0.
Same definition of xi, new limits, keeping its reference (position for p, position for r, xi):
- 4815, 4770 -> 0.93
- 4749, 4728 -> 1.62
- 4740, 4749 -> 1.65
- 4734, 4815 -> 1.57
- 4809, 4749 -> 1.71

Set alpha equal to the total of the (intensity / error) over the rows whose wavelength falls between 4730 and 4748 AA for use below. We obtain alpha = 62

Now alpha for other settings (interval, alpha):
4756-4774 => 71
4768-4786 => 68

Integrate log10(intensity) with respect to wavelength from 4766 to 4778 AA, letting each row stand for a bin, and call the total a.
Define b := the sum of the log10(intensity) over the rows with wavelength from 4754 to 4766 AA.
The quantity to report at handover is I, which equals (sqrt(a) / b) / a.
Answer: 0.0480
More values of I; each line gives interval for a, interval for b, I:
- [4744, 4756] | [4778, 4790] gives 0.0501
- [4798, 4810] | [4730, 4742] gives 0.0514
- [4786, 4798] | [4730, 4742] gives 0.0514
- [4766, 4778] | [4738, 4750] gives 0.0490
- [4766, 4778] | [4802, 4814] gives 0.0490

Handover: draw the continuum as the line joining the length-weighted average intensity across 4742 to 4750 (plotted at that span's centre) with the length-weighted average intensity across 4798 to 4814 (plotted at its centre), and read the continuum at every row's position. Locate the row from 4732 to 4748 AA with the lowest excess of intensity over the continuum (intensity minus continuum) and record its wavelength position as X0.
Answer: 4734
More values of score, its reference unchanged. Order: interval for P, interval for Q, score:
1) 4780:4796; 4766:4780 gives 0.6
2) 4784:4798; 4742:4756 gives -0.6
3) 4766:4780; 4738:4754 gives 0.6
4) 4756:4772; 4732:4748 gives -3.7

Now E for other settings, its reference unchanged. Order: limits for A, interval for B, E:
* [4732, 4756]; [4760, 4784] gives 0.970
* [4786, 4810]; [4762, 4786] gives 0.922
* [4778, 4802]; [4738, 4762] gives 0.979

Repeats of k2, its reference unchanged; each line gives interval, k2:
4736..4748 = 0.19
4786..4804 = 0.13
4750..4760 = 0.39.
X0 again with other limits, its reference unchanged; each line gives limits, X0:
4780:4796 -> 4782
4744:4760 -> 4746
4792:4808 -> 4800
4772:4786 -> 4782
